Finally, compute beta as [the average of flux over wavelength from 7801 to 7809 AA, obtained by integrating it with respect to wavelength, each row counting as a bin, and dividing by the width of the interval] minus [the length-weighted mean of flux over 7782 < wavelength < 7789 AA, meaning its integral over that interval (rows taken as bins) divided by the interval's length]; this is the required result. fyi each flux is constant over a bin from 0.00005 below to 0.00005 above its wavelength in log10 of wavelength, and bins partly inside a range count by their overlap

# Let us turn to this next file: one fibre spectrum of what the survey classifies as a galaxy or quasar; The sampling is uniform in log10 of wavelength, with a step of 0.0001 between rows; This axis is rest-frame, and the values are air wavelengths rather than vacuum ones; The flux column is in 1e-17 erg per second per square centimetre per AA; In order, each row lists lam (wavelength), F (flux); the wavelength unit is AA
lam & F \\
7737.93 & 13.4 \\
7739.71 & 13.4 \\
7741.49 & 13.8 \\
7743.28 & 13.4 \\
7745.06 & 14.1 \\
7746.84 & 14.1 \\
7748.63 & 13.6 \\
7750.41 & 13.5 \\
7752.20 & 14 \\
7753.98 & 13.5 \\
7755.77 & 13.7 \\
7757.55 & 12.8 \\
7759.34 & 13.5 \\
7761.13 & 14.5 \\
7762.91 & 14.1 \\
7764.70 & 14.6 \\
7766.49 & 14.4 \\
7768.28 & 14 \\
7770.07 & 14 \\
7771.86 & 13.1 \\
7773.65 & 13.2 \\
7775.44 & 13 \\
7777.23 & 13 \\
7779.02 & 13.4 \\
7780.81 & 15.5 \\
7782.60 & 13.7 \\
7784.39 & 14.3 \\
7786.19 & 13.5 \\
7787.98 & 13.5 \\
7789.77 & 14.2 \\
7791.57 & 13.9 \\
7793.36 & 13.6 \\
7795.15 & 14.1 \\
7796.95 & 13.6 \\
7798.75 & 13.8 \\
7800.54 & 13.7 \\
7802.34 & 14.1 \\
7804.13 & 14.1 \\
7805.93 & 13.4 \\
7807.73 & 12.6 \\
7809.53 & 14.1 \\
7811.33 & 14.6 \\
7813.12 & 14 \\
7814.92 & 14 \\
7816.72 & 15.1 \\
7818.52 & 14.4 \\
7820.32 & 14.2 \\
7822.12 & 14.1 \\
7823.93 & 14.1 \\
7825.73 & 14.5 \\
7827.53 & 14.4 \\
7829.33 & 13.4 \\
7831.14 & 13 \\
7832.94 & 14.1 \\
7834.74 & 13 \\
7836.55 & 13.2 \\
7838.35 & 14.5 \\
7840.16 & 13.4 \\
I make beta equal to -0.2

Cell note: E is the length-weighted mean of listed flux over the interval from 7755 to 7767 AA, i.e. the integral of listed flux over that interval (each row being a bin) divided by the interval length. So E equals 13.9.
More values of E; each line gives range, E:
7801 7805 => 14.1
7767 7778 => 13.4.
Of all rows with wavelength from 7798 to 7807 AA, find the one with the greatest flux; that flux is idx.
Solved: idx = 14.1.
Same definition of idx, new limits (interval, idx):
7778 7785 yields 15.5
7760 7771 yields 14.6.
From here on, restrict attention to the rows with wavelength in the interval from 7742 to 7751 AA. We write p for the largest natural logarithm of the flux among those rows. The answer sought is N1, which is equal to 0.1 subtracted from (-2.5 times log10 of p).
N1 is -1.157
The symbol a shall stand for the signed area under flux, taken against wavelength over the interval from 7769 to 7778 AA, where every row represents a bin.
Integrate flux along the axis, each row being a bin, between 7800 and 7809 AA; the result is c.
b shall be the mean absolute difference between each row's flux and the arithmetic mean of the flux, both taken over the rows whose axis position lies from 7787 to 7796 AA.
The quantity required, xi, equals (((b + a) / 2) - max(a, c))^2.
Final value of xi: 3899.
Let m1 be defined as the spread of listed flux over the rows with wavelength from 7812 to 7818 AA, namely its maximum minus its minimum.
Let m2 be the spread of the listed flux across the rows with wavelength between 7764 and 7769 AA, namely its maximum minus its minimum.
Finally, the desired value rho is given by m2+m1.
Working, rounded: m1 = 1.1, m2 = 0.6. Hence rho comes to 1.7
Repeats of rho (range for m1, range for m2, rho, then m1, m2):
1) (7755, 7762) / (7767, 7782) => 4.2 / 1.7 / 2.5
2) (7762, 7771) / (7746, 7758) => 1.9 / 0.6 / 1.3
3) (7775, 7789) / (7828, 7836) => 3.6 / 2.5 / 1.1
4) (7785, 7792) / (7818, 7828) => 1.1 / 0.7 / 0.4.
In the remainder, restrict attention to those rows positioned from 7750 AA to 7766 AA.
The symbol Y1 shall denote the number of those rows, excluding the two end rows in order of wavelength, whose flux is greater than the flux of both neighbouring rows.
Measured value 3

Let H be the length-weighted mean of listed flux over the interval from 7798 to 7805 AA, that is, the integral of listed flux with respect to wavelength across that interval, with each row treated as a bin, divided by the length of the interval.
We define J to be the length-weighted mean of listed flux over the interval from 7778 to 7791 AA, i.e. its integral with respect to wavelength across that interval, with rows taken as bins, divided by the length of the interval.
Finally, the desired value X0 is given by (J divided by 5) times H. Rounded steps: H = 13.94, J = 14.0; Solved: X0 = 39.0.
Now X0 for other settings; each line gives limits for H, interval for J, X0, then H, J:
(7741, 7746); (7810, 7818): 39.7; 13.77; 14.4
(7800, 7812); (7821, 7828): 39.3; 13.78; 14.3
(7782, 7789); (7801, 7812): 38.0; 13.76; 13.8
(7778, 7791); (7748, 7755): 38.2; 14.00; 13.7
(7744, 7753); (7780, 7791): 39.0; 13.85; 14.1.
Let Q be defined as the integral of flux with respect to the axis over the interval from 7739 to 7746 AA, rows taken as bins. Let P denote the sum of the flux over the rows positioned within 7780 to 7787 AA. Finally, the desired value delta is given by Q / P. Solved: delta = 1.7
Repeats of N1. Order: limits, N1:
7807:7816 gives -1.171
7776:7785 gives -1.195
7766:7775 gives -1.165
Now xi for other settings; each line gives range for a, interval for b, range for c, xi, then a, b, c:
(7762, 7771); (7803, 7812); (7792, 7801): 4054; 128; 0.6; 124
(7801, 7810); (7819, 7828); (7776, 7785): 4105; 123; 0.2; 125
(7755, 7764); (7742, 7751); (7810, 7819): 4589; 124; 0.3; 130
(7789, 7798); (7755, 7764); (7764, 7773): 3990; 125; 0.5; 126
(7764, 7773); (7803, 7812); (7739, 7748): 3918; 126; 0.6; 124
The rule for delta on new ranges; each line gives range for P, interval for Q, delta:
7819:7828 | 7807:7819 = 2.4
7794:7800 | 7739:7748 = 3.0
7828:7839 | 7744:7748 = 0.7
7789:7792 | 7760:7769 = 4.6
